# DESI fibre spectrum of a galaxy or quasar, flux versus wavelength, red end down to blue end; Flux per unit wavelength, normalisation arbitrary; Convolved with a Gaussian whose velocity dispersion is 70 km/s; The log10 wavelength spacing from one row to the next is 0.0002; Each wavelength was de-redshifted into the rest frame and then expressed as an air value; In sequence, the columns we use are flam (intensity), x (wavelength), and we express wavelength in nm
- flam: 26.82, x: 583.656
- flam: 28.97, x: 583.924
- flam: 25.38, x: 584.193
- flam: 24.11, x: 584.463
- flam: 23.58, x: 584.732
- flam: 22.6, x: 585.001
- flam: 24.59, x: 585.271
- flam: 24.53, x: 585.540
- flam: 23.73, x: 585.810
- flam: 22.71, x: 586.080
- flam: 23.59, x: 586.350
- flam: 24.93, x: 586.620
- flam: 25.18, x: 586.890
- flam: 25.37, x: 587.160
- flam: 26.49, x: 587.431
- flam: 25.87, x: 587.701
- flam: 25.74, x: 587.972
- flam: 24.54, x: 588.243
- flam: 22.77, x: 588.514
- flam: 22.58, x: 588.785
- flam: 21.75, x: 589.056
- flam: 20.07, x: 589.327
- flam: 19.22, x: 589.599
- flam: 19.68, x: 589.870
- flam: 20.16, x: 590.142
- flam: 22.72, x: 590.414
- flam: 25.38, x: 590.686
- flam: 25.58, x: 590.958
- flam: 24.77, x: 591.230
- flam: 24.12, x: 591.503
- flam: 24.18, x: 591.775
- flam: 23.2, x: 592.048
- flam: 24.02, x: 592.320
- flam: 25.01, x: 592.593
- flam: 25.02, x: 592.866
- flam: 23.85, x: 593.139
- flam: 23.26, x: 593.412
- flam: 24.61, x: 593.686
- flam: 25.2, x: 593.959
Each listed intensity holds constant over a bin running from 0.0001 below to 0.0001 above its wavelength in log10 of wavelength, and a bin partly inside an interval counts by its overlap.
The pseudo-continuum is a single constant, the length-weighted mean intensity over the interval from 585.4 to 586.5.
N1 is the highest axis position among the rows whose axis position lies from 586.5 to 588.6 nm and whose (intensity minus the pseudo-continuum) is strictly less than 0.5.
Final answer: 588.514 nm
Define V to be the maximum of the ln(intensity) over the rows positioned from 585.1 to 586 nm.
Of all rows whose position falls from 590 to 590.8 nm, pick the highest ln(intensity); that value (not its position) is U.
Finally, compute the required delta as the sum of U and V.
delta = 6.44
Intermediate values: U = 3.23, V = 3.20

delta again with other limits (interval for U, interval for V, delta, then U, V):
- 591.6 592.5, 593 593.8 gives 6.39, 3.19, 3.20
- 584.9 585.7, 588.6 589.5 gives 6.32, 3.20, 3.12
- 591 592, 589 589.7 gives 6.29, 3.21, 3.08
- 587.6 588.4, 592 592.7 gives 6.47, 3.25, 3.22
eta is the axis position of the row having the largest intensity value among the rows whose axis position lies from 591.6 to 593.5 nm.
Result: 592.866 nm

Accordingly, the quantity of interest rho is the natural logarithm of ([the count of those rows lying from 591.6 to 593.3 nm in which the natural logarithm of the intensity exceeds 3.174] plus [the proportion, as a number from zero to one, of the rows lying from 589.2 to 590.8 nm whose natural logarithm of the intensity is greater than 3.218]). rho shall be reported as 1.43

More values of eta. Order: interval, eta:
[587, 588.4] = 587.431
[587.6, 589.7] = 587.701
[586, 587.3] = 587.160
